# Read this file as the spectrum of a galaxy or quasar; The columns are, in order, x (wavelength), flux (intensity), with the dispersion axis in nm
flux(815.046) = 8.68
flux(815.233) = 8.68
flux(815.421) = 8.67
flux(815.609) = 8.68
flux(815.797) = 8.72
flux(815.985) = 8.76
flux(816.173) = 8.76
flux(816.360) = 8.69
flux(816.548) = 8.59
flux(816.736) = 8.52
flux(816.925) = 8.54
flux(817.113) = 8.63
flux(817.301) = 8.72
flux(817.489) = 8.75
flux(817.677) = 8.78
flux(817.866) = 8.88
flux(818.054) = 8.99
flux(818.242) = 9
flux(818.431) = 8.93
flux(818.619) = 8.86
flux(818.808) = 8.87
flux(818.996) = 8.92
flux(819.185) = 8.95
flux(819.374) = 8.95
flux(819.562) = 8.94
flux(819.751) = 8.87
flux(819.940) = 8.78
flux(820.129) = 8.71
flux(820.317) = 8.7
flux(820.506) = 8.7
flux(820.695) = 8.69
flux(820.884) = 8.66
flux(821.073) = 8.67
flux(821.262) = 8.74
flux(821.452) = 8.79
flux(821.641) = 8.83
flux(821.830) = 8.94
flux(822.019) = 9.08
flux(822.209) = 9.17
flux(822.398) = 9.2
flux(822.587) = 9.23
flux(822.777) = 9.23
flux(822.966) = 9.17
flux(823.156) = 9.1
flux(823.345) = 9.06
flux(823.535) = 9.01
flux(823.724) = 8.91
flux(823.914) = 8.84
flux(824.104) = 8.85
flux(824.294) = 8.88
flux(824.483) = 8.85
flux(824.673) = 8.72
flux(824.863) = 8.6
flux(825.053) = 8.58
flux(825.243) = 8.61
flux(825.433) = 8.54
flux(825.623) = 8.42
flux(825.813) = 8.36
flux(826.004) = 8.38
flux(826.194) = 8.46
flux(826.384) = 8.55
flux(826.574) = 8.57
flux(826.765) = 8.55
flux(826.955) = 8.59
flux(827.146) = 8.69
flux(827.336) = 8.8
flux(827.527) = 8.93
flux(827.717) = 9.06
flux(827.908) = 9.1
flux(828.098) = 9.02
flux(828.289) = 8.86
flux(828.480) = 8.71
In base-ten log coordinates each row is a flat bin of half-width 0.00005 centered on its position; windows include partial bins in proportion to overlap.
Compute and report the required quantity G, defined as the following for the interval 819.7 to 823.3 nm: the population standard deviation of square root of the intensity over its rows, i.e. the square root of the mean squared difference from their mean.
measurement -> 0.035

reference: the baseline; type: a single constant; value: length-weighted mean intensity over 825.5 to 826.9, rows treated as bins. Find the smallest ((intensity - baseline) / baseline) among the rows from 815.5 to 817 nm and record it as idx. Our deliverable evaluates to 0.005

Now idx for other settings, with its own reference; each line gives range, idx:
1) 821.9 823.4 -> 0.069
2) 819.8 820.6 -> 0.027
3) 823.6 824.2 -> 0.043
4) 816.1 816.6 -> 0.014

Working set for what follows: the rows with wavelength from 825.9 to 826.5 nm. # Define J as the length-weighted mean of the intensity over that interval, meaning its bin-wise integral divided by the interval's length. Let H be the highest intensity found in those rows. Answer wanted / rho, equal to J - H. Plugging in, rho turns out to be -0.08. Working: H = 8.55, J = 8.47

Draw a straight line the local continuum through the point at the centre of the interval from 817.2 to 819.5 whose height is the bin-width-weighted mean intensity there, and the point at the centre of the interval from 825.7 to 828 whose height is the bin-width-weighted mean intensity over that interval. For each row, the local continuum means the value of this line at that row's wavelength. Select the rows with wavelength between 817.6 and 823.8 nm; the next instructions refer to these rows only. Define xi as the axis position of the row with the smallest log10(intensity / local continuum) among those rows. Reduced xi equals 820.884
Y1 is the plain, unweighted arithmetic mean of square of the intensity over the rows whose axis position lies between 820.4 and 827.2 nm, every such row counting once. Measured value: 77.2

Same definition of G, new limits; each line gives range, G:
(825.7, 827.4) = 0.023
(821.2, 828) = 0.043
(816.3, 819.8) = 0.025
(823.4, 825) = 0.020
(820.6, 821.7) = 0.011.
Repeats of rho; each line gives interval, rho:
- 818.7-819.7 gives -0.03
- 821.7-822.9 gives -0.09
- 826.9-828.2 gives -0.21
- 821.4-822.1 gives -0.16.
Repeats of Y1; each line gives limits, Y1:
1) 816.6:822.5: 78.0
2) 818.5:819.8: 79.4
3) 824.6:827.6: 73.7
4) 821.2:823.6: 81.8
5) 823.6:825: 77.6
